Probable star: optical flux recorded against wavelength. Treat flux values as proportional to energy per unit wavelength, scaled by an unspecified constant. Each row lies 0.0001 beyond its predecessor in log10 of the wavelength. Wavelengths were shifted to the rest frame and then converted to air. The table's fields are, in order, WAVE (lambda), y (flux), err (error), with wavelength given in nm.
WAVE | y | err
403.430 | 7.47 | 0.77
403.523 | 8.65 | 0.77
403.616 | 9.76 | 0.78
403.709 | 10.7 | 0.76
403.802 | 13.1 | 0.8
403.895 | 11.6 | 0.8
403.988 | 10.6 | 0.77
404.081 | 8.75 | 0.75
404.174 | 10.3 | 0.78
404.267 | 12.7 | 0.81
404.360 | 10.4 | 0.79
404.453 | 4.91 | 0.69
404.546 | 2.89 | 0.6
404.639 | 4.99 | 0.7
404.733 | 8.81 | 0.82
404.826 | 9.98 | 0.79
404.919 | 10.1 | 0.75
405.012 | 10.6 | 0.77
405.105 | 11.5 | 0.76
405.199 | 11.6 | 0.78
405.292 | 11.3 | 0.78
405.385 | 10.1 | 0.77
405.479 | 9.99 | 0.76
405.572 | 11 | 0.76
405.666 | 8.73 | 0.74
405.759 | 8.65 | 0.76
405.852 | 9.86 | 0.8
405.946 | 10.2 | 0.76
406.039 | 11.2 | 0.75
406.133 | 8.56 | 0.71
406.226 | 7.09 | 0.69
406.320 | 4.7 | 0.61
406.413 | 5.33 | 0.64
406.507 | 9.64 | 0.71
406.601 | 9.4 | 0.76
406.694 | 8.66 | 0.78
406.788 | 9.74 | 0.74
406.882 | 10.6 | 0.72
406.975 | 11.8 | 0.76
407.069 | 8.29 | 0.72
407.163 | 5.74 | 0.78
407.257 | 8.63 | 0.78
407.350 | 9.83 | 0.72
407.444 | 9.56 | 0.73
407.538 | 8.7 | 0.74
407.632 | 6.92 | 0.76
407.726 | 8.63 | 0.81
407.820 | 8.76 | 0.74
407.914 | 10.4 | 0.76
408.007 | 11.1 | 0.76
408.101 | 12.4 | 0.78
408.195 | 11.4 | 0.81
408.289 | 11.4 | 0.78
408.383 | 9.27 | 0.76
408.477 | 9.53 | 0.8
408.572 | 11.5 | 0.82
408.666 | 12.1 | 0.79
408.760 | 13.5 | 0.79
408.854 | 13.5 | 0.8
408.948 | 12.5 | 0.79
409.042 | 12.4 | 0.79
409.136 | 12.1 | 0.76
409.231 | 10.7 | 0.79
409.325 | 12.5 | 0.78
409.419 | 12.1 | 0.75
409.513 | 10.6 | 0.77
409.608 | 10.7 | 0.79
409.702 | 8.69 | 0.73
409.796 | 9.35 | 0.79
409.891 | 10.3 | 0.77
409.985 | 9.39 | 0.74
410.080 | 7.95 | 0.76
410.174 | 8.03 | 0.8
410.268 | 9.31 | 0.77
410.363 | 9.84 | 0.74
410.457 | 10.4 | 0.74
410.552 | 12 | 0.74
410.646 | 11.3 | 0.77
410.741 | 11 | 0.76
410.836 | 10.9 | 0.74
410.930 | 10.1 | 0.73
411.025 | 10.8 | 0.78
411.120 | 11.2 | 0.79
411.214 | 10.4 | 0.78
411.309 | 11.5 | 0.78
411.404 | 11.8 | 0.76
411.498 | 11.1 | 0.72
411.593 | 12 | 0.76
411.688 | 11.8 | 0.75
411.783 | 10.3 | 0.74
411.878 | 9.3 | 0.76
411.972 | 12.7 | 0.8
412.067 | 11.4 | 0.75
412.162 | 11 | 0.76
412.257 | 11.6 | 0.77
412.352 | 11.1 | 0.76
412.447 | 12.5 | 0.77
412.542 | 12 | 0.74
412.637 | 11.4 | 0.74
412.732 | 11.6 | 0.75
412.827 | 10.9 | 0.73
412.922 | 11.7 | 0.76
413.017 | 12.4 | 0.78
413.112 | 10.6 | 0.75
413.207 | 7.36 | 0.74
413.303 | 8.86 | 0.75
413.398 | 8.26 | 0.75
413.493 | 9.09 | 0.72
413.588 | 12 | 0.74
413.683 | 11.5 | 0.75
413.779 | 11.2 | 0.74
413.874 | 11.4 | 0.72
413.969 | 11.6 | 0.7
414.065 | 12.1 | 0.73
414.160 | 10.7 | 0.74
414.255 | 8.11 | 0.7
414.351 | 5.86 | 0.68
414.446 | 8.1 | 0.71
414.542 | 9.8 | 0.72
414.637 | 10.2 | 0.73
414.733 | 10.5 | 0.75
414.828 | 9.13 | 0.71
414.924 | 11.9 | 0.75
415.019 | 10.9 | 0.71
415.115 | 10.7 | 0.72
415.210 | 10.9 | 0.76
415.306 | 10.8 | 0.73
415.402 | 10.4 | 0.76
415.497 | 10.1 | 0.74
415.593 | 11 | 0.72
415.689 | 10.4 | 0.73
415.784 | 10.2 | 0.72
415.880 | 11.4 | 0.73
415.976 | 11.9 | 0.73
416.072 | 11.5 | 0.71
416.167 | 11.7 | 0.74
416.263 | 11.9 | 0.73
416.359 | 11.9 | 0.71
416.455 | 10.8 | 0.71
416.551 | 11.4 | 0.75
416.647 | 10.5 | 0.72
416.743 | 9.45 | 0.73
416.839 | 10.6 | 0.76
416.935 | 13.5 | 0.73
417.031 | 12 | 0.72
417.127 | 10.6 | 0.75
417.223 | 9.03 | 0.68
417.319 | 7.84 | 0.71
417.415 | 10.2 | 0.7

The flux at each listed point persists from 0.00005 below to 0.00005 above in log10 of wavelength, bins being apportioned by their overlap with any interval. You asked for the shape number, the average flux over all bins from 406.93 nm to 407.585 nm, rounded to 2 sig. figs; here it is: 8.9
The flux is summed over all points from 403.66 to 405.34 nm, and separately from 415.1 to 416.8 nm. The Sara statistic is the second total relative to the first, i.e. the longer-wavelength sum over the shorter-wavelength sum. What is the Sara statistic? 1.13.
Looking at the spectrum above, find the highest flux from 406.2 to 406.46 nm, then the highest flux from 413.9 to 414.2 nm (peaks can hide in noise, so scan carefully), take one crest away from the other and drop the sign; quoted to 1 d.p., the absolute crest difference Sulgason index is 5.0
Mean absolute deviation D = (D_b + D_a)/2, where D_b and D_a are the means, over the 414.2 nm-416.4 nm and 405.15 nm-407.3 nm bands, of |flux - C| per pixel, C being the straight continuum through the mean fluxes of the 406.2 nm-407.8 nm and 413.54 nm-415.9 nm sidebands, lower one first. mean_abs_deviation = 1.4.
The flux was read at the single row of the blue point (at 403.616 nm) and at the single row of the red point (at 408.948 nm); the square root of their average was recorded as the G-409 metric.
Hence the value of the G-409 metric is 3.34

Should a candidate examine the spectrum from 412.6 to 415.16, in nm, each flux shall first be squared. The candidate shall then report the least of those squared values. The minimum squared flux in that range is 34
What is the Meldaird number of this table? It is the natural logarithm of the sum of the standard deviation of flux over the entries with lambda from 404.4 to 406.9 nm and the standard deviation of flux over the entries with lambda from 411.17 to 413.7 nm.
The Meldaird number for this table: 1.3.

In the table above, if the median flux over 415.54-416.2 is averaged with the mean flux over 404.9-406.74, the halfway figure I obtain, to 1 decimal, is 10.4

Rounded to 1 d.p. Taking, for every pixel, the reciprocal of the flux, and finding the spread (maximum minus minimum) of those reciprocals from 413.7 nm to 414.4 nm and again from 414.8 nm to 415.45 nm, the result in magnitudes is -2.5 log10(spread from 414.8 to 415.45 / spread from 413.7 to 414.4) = 1.3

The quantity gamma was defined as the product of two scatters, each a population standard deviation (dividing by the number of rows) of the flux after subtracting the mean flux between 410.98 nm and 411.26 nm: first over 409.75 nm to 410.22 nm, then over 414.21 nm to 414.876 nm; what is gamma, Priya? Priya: 1.3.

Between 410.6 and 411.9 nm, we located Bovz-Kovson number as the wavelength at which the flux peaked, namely 411.593 nm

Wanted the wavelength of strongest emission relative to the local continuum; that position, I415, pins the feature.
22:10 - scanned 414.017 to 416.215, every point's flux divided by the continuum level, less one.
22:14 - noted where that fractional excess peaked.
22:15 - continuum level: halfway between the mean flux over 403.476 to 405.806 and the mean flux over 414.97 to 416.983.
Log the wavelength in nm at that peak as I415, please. 414.065 nm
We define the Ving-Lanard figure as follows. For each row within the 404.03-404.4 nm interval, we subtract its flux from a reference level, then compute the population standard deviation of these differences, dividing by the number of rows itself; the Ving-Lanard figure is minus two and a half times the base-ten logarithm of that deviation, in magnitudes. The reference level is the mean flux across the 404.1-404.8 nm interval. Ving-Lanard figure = -0.37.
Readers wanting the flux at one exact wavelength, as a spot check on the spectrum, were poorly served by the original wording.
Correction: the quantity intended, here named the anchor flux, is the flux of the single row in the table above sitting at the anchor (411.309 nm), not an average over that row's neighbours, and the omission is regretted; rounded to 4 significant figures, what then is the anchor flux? 11.50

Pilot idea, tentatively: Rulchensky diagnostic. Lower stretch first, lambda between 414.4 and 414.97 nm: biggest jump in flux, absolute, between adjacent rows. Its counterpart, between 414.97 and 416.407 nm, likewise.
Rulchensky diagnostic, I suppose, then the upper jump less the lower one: -1.6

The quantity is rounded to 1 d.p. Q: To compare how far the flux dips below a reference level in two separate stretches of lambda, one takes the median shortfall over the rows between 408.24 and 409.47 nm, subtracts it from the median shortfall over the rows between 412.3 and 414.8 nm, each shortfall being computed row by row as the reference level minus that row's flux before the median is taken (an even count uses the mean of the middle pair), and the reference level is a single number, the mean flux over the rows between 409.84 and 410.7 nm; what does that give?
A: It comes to 1.1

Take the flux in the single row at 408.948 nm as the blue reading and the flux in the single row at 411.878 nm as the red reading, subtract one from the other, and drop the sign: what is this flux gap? 3.2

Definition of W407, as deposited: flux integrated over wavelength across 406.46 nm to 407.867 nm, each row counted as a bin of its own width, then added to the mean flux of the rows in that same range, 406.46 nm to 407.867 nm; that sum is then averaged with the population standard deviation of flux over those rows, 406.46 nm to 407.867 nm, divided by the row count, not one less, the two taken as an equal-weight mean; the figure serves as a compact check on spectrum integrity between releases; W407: 11.5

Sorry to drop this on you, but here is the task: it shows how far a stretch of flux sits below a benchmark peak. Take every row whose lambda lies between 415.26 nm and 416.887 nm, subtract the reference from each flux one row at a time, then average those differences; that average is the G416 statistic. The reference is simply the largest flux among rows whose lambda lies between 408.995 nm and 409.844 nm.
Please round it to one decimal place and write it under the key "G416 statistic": -1.6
